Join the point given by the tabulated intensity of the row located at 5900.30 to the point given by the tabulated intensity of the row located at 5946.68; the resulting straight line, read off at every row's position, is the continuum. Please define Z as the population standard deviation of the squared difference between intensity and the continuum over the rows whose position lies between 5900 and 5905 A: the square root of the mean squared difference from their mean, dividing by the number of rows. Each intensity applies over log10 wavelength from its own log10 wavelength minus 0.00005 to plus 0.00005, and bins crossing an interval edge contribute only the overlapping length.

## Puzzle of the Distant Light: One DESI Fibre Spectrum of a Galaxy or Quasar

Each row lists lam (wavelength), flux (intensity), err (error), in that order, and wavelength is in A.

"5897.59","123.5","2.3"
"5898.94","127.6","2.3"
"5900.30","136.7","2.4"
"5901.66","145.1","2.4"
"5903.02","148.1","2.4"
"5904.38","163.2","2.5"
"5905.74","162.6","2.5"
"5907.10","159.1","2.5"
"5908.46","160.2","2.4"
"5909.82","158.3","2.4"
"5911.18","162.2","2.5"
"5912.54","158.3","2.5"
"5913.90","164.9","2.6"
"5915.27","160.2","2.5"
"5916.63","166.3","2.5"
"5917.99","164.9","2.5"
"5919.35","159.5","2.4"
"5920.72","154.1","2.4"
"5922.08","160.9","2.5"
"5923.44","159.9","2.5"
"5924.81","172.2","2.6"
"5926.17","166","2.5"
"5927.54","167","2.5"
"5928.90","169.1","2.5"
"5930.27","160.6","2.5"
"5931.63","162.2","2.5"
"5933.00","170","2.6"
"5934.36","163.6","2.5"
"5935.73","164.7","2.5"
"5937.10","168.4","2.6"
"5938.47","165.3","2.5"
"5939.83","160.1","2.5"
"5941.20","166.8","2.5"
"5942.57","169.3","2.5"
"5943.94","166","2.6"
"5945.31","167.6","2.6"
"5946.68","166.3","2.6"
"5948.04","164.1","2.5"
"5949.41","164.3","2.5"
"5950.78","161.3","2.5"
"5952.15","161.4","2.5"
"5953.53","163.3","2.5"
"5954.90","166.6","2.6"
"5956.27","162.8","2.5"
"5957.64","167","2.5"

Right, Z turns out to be 228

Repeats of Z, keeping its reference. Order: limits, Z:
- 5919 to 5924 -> 37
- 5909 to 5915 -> 77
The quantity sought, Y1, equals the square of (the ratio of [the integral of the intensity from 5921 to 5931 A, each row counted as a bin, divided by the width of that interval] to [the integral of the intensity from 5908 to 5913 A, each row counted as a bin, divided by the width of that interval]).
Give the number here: 1.06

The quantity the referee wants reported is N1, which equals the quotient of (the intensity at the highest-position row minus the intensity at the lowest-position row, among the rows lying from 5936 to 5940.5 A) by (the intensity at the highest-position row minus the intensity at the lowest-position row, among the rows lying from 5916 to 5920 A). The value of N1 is 1.2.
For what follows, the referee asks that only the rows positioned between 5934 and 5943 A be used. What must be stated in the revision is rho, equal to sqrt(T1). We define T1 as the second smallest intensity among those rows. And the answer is 12.8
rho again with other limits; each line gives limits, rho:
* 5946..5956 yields 12.7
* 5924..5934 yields 12.7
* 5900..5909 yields 12.0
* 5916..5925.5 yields 12.6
